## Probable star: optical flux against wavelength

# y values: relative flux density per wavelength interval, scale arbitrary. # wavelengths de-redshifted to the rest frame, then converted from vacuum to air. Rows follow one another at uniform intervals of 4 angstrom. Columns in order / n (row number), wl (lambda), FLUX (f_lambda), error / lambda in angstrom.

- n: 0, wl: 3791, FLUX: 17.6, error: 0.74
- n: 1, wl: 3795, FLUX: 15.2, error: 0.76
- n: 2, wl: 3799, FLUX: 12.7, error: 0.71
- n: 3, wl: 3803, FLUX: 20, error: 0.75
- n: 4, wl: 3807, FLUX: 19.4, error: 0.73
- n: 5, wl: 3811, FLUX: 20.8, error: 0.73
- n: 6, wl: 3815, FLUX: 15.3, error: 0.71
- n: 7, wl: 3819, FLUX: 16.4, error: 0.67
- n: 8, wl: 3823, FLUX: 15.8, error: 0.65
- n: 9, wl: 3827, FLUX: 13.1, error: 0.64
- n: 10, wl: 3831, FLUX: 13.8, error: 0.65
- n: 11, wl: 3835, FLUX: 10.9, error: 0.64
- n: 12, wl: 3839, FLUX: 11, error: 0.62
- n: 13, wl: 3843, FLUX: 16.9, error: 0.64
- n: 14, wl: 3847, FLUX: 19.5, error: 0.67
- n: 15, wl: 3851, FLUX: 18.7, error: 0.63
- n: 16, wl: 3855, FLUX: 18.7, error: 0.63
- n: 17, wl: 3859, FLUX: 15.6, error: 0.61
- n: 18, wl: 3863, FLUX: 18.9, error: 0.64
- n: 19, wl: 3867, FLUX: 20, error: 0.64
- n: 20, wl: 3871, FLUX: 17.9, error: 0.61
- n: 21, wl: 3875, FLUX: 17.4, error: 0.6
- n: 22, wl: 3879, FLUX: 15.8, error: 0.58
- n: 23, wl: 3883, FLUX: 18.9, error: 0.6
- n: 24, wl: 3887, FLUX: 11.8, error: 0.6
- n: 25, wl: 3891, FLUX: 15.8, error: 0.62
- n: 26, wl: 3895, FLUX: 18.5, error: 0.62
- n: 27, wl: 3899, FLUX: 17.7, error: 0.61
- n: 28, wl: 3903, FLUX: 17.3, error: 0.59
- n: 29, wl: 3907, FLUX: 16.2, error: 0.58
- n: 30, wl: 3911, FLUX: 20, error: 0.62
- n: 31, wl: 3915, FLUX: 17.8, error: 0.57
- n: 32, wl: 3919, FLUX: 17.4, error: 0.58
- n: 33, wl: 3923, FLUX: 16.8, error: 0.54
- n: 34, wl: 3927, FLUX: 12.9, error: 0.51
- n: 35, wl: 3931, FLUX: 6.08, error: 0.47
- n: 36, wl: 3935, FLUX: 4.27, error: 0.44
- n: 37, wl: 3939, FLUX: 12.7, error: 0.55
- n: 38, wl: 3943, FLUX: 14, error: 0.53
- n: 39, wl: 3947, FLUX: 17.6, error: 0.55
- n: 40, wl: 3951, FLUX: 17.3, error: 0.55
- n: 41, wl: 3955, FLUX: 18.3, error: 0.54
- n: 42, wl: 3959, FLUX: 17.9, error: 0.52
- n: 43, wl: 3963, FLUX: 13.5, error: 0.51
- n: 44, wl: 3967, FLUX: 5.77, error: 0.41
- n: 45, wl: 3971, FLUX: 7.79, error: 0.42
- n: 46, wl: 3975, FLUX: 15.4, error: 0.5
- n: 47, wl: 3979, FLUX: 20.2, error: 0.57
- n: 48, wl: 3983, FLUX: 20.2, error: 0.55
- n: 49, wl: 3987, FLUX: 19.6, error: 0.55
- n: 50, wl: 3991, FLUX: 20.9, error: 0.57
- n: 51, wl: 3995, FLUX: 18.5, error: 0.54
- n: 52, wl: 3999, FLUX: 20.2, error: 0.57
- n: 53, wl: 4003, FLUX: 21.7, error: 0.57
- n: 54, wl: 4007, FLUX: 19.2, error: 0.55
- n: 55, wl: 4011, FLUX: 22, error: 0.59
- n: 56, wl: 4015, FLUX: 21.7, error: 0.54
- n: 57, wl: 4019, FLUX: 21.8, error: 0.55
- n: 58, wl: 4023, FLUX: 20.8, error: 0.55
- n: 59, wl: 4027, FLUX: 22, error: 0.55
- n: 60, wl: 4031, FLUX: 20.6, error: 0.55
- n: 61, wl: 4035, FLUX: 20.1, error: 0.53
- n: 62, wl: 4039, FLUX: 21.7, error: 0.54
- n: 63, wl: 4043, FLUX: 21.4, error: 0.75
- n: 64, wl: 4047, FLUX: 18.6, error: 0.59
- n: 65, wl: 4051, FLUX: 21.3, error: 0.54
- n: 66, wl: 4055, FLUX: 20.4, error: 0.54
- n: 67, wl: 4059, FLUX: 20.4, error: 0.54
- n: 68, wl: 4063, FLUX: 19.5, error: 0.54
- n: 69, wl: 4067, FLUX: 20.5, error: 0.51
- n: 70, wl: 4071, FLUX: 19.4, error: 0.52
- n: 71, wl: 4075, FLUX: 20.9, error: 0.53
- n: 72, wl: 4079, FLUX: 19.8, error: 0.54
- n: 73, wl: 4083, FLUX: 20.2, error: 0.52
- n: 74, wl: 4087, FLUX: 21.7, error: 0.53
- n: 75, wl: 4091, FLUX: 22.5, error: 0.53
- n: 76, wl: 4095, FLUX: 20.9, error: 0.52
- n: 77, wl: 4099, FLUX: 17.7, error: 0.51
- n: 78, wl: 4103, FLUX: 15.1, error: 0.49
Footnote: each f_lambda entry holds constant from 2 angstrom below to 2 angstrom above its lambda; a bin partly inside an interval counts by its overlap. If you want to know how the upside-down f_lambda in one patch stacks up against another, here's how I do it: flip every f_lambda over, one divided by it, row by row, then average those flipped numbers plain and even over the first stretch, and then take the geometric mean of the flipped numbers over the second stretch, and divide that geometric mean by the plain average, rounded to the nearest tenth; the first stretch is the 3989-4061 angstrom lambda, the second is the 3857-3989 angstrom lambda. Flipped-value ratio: 1.4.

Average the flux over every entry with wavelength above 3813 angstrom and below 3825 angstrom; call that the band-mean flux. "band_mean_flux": 15.8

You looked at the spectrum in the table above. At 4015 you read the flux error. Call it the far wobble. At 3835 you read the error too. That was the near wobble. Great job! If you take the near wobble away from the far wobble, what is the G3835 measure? -0.10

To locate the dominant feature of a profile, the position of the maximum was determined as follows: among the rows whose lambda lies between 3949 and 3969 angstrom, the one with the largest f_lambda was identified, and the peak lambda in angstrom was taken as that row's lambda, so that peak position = 3955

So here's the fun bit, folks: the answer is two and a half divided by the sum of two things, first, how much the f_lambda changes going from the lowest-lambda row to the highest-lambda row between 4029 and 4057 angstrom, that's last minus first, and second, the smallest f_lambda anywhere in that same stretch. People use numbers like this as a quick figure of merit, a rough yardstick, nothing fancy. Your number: 0.14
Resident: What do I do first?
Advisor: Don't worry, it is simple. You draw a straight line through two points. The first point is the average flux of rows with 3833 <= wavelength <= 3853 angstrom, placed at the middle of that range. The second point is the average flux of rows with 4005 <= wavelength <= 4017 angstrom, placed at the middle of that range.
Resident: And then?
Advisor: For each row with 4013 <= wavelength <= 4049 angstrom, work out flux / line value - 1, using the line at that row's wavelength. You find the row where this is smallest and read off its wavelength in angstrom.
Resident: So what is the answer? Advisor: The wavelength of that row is 4047 angstrom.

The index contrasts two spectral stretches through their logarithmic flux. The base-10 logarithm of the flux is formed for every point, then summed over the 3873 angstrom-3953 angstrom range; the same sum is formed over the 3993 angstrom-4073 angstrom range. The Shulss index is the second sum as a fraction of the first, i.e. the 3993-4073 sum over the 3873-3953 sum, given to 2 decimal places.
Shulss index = 1.13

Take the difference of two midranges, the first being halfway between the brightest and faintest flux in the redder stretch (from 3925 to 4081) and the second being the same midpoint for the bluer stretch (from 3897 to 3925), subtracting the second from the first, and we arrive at -5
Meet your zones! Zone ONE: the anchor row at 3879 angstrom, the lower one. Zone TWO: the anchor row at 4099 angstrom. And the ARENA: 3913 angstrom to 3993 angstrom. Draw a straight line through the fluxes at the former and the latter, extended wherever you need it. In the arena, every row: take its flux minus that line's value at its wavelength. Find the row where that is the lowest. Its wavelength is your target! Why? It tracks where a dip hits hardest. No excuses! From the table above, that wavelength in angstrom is 3935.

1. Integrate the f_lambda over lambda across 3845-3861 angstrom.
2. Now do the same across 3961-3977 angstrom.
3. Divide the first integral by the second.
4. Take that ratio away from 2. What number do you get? 0.3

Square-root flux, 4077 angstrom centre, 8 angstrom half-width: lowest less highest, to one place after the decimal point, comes -0.2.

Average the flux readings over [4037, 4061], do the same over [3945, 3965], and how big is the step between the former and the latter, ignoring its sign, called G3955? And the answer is 4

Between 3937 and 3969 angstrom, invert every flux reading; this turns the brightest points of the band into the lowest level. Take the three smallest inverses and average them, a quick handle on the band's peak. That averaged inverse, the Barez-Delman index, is 0.0558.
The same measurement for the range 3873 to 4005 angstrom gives 0.0478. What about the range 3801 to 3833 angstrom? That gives 0.0499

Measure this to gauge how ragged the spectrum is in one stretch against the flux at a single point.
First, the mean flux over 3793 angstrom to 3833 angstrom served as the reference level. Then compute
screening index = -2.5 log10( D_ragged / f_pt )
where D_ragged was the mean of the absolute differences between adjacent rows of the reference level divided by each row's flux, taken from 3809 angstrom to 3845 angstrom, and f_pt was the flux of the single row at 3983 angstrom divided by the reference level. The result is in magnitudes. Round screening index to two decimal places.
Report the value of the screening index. 2.05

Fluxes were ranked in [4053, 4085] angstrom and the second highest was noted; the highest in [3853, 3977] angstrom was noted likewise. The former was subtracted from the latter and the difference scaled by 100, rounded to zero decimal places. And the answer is -50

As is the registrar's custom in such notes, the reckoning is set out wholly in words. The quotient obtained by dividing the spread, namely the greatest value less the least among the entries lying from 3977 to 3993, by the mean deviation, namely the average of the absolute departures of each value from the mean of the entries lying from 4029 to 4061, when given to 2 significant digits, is 1.9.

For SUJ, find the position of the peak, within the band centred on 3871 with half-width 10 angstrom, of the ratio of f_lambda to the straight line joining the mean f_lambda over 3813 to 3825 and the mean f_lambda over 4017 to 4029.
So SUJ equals 3867 angstrom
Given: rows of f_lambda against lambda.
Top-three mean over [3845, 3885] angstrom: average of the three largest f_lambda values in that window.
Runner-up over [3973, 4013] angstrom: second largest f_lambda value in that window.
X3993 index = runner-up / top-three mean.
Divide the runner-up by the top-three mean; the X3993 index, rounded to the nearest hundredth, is 1.11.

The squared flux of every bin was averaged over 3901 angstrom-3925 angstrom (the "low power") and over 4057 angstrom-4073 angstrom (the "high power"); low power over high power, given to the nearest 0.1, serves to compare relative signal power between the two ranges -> 0.8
